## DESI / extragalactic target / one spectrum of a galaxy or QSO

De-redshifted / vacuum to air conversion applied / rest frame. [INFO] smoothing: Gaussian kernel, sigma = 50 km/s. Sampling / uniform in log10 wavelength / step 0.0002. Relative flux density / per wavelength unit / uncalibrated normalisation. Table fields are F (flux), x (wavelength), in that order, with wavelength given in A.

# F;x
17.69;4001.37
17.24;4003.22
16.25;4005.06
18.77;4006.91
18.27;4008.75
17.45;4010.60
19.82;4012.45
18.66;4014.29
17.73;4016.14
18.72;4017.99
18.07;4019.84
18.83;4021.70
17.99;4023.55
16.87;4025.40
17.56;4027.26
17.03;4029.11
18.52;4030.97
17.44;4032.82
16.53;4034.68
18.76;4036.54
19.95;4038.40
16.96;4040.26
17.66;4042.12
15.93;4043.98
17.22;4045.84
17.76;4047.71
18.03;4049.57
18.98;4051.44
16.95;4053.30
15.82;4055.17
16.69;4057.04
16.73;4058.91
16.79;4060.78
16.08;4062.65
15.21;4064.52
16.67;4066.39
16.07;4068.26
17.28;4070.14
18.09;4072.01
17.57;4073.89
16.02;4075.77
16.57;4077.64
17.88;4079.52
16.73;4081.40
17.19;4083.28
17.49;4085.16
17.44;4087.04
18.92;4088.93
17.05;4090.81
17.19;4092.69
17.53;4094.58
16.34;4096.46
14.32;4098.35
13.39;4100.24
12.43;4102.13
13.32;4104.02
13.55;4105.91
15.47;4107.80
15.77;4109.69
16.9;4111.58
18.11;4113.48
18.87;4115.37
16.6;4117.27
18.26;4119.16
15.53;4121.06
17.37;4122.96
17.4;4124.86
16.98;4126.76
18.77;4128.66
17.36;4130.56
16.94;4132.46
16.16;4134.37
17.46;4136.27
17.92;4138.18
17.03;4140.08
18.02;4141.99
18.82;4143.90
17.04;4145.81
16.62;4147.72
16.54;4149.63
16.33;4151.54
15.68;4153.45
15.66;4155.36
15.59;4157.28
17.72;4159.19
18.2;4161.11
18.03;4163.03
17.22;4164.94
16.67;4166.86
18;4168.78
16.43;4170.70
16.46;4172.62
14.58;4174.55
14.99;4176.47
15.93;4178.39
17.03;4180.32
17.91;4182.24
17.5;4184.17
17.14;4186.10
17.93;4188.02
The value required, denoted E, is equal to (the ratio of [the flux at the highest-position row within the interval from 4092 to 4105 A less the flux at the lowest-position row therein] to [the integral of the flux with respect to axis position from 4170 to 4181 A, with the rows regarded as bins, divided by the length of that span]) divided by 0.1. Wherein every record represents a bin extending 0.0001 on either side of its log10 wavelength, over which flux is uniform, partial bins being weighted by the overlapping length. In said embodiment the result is -2.4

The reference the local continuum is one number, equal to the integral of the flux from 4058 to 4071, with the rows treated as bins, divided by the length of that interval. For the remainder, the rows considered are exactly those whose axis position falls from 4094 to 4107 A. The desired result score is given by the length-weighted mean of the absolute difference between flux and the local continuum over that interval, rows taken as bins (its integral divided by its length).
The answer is 2.3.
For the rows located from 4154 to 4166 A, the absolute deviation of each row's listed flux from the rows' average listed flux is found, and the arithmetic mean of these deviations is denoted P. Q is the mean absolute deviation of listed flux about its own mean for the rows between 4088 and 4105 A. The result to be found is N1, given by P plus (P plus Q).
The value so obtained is 3.92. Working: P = 0.96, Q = 2.0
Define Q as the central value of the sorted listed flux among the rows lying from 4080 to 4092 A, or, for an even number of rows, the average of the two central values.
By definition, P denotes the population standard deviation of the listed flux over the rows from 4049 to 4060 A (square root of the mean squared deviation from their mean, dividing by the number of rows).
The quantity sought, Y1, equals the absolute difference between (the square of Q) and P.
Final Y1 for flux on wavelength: 298.8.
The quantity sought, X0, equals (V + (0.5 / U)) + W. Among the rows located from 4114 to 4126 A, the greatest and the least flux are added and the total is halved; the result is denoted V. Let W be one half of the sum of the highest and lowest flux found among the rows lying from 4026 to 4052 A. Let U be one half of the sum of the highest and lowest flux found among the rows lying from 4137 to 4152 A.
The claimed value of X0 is 35.2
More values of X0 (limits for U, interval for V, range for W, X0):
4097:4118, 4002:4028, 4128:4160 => 35.3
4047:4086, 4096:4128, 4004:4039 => 33.8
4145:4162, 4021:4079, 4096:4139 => 33.3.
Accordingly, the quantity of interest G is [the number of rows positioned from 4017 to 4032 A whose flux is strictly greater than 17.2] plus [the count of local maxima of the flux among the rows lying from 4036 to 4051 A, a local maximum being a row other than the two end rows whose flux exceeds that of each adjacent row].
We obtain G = 8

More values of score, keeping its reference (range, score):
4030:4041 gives 1.6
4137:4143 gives 1.3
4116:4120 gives 1.1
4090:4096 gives 0.8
